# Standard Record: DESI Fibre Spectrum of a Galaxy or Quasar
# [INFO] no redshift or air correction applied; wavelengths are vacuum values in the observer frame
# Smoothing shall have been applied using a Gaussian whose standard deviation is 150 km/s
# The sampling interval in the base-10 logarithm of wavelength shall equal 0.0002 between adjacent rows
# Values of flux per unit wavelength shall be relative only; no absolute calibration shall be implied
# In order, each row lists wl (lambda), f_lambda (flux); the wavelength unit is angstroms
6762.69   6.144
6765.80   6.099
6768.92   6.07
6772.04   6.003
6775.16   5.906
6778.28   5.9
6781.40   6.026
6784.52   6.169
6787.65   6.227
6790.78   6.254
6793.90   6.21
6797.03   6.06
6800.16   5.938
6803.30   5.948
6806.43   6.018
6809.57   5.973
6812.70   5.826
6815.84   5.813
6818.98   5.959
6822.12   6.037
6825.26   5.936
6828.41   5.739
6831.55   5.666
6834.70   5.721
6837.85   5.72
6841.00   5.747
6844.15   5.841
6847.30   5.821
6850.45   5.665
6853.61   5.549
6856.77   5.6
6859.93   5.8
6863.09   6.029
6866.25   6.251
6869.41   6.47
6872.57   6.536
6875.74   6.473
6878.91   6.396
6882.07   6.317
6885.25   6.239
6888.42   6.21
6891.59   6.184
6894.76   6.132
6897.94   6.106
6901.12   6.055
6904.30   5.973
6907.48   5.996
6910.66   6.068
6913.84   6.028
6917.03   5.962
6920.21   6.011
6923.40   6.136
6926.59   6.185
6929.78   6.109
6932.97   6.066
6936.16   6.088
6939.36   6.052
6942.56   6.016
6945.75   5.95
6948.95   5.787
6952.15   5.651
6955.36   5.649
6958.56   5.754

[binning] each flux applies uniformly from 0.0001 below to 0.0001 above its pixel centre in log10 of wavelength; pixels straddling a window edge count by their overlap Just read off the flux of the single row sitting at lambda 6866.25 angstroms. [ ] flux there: 6.251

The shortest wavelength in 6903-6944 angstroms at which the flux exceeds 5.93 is 6904.30 angstroms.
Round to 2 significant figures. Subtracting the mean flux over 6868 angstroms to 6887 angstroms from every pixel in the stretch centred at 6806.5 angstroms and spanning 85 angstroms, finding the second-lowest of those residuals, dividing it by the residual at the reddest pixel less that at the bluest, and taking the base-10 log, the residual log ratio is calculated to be 0.39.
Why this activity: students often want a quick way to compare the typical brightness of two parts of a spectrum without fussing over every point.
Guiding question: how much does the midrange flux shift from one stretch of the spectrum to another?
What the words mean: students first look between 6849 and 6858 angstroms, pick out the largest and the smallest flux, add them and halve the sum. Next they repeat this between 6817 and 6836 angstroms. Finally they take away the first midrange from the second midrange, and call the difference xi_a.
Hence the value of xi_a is 0.2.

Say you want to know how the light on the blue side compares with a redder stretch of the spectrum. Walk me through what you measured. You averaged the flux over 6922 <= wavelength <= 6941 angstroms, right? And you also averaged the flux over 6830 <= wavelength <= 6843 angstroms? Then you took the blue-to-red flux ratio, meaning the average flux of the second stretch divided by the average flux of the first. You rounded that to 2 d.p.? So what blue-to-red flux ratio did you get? 0.94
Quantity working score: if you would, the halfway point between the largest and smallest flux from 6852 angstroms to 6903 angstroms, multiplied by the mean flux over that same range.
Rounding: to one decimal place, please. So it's 37.1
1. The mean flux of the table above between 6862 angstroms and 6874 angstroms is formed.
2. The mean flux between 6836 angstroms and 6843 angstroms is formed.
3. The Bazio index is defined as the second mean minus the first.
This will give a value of -0.6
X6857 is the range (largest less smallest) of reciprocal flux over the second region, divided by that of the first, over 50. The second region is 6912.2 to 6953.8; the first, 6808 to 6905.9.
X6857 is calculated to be 0.011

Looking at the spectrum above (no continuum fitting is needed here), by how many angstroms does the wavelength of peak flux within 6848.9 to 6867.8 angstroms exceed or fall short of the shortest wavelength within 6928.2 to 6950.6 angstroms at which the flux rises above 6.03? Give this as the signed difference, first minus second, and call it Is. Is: -63.5 angstroms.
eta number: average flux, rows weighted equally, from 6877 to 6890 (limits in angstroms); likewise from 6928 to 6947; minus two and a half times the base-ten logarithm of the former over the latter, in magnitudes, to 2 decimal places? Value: -0.04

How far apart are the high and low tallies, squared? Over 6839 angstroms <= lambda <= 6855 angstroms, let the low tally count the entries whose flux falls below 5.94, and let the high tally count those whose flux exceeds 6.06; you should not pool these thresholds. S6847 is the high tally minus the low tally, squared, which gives 25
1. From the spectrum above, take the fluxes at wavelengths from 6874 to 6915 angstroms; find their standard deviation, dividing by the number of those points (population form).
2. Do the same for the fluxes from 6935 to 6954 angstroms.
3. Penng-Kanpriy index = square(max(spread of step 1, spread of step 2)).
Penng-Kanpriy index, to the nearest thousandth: 0.024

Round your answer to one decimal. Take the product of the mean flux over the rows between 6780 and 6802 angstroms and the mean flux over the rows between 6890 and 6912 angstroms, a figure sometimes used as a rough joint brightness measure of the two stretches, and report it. 37.2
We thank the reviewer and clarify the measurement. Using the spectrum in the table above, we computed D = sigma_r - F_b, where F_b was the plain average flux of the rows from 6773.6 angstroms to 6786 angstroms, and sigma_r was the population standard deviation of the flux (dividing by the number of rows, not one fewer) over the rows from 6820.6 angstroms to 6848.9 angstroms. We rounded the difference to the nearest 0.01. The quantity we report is -5.89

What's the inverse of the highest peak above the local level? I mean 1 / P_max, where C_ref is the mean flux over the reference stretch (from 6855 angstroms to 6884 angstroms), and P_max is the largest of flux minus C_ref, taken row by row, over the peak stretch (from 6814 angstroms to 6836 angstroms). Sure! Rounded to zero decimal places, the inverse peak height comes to -6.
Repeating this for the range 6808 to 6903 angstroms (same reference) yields 3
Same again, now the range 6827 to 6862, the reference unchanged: -3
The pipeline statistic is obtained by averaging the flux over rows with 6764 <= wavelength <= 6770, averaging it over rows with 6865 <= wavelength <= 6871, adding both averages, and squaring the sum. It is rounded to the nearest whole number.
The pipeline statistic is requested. 155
